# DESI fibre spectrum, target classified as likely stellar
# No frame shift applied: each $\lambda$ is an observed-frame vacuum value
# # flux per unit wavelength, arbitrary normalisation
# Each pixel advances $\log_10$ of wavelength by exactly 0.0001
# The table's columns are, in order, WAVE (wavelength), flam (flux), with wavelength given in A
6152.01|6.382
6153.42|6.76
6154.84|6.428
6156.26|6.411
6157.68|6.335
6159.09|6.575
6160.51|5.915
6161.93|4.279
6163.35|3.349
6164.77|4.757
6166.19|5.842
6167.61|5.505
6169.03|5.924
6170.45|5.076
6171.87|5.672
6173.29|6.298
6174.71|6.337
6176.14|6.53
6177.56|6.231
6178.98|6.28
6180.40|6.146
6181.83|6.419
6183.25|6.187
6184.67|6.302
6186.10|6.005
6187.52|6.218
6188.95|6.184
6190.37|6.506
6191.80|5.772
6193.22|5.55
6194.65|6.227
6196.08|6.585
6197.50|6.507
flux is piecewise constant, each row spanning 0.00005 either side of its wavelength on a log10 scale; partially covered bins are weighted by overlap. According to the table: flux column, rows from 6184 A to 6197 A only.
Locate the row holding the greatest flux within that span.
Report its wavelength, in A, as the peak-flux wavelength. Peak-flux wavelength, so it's 6196.08 A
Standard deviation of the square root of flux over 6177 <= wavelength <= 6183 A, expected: 0.02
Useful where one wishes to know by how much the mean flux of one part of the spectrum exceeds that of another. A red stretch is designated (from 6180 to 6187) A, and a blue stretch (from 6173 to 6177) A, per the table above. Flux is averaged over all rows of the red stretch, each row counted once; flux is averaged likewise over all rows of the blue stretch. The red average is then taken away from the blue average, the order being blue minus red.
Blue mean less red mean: 0.2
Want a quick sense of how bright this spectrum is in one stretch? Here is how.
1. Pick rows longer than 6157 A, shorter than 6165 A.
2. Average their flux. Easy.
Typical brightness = 5.2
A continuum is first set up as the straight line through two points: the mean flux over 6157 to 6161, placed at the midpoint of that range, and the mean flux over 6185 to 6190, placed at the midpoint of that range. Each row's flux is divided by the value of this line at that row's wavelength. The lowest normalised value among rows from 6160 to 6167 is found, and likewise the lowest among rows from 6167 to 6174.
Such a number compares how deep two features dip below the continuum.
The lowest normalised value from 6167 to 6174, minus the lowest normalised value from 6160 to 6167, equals 0.28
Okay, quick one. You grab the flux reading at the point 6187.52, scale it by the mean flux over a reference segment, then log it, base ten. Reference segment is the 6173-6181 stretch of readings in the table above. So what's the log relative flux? -0.006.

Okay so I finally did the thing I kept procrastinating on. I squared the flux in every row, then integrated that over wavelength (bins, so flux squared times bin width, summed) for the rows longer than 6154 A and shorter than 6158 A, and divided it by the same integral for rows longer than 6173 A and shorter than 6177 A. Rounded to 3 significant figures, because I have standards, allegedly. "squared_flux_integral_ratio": 1.00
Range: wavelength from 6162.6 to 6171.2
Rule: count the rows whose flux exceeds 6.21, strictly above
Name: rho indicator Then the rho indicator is 0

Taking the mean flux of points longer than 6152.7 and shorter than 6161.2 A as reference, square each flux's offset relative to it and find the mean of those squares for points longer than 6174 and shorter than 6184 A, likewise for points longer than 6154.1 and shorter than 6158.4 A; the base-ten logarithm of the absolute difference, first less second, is -1.6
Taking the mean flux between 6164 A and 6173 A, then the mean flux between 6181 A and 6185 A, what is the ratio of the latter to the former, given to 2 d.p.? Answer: 1.15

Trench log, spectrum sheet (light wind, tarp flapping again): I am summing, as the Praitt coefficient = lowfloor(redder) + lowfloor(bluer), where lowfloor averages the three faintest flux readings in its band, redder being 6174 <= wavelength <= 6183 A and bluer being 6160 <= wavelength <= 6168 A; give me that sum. 10.3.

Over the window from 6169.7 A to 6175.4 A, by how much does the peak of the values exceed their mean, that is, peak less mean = 0.49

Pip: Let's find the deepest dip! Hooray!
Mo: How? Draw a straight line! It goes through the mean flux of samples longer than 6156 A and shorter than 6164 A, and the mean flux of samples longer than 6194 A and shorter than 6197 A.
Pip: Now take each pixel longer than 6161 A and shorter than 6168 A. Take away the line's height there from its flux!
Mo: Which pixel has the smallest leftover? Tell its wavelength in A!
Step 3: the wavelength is 6163.35 A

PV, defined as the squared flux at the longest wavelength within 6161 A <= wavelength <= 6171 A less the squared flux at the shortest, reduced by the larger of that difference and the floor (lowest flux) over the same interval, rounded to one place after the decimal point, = 0.0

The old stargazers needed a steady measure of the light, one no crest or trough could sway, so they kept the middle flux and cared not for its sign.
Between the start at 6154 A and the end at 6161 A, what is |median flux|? 6.41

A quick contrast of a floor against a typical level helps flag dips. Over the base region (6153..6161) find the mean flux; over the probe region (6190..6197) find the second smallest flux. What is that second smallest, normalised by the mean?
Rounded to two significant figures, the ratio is 0.90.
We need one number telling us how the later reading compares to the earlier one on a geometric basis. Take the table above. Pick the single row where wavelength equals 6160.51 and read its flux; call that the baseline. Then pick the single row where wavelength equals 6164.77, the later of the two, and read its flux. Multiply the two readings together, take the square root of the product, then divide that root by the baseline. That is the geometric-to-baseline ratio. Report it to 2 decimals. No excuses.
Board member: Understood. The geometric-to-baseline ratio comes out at 0.90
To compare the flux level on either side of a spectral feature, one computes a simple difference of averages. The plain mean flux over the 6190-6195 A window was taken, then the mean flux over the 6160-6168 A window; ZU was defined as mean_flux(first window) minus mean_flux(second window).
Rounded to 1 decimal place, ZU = 1.1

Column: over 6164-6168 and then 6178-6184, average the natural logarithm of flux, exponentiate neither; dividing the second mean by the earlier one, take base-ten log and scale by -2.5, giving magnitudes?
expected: -0.10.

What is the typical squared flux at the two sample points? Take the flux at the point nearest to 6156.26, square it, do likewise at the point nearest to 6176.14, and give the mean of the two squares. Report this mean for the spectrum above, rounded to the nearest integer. 42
